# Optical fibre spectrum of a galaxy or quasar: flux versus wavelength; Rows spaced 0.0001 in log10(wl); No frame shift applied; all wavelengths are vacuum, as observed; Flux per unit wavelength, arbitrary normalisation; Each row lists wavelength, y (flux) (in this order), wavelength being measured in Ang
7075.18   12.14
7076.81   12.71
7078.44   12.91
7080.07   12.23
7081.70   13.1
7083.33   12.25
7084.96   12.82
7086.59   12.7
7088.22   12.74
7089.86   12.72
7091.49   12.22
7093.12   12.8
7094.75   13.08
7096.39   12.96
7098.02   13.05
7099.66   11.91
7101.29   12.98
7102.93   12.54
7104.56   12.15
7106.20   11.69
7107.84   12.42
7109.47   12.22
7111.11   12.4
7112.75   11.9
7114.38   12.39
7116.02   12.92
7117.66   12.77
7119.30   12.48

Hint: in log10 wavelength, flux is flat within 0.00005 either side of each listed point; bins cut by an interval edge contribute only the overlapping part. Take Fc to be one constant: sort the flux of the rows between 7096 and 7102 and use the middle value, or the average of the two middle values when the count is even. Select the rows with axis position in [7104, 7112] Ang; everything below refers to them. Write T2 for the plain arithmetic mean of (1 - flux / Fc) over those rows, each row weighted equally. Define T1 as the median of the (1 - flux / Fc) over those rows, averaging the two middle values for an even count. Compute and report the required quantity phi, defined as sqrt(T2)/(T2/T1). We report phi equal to 0.23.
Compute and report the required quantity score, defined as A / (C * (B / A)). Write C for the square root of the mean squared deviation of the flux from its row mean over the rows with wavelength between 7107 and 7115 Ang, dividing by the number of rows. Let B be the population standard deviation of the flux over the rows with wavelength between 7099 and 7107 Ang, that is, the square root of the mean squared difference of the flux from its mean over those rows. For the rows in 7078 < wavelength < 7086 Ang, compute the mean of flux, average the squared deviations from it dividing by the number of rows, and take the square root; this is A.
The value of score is 1.41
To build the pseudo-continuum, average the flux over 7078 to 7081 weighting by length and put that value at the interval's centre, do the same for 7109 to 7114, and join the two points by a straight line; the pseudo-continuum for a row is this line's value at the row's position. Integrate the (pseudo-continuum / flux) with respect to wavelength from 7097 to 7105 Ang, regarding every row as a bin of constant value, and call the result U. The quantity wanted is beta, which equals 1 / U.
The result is 0.127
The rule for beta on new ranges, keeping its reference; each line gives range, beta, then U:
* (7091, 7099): 0.129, 7.72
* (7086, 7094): 0.127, 7.88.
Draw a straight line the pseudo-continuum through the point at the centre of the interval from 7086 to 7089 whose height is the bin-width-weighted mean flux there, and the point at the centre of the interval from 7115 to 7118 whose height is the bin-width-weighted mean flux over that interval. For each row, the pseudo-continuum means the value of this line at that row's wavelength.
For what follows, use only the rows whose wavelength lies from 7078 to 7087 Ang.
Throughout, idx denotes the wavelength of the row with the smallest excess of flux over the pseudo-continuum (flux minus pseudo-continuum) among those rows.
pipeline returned 7080.07 Ang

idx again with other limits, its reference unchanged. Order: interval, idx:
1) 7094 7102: 7099.66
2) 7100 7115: 7106.20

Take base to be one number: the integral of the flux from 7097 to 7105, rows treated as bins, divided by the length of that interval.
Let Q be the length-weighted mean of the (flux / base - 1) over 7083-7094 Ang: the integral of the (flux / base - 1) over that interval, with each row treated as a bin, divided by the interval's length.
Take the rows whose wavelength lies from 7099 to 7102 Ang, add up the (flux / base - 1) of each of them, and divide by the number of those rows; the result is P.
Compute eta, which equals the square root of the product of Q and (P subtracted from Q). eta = 0.009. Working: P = -0.009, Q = 0.005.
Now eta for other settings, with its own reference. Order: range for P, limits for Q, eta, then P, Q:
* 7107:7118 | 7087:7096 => 0.017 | -0.010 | 0.013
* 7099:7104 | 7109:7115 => 0.023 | -0.007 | -0.027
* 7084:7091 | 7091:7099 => 0.012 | 0.015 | 0.021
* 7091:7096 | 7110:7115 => 0.032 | 0.011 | -0.027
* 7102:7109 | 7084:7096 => 0.024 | -0.029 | 0.013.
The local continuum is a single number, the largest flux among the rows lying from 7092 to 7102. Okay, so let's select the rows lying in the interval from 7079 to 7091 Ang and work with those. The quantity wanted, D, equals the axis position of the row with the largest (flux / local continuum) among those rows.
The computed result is 7081.70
